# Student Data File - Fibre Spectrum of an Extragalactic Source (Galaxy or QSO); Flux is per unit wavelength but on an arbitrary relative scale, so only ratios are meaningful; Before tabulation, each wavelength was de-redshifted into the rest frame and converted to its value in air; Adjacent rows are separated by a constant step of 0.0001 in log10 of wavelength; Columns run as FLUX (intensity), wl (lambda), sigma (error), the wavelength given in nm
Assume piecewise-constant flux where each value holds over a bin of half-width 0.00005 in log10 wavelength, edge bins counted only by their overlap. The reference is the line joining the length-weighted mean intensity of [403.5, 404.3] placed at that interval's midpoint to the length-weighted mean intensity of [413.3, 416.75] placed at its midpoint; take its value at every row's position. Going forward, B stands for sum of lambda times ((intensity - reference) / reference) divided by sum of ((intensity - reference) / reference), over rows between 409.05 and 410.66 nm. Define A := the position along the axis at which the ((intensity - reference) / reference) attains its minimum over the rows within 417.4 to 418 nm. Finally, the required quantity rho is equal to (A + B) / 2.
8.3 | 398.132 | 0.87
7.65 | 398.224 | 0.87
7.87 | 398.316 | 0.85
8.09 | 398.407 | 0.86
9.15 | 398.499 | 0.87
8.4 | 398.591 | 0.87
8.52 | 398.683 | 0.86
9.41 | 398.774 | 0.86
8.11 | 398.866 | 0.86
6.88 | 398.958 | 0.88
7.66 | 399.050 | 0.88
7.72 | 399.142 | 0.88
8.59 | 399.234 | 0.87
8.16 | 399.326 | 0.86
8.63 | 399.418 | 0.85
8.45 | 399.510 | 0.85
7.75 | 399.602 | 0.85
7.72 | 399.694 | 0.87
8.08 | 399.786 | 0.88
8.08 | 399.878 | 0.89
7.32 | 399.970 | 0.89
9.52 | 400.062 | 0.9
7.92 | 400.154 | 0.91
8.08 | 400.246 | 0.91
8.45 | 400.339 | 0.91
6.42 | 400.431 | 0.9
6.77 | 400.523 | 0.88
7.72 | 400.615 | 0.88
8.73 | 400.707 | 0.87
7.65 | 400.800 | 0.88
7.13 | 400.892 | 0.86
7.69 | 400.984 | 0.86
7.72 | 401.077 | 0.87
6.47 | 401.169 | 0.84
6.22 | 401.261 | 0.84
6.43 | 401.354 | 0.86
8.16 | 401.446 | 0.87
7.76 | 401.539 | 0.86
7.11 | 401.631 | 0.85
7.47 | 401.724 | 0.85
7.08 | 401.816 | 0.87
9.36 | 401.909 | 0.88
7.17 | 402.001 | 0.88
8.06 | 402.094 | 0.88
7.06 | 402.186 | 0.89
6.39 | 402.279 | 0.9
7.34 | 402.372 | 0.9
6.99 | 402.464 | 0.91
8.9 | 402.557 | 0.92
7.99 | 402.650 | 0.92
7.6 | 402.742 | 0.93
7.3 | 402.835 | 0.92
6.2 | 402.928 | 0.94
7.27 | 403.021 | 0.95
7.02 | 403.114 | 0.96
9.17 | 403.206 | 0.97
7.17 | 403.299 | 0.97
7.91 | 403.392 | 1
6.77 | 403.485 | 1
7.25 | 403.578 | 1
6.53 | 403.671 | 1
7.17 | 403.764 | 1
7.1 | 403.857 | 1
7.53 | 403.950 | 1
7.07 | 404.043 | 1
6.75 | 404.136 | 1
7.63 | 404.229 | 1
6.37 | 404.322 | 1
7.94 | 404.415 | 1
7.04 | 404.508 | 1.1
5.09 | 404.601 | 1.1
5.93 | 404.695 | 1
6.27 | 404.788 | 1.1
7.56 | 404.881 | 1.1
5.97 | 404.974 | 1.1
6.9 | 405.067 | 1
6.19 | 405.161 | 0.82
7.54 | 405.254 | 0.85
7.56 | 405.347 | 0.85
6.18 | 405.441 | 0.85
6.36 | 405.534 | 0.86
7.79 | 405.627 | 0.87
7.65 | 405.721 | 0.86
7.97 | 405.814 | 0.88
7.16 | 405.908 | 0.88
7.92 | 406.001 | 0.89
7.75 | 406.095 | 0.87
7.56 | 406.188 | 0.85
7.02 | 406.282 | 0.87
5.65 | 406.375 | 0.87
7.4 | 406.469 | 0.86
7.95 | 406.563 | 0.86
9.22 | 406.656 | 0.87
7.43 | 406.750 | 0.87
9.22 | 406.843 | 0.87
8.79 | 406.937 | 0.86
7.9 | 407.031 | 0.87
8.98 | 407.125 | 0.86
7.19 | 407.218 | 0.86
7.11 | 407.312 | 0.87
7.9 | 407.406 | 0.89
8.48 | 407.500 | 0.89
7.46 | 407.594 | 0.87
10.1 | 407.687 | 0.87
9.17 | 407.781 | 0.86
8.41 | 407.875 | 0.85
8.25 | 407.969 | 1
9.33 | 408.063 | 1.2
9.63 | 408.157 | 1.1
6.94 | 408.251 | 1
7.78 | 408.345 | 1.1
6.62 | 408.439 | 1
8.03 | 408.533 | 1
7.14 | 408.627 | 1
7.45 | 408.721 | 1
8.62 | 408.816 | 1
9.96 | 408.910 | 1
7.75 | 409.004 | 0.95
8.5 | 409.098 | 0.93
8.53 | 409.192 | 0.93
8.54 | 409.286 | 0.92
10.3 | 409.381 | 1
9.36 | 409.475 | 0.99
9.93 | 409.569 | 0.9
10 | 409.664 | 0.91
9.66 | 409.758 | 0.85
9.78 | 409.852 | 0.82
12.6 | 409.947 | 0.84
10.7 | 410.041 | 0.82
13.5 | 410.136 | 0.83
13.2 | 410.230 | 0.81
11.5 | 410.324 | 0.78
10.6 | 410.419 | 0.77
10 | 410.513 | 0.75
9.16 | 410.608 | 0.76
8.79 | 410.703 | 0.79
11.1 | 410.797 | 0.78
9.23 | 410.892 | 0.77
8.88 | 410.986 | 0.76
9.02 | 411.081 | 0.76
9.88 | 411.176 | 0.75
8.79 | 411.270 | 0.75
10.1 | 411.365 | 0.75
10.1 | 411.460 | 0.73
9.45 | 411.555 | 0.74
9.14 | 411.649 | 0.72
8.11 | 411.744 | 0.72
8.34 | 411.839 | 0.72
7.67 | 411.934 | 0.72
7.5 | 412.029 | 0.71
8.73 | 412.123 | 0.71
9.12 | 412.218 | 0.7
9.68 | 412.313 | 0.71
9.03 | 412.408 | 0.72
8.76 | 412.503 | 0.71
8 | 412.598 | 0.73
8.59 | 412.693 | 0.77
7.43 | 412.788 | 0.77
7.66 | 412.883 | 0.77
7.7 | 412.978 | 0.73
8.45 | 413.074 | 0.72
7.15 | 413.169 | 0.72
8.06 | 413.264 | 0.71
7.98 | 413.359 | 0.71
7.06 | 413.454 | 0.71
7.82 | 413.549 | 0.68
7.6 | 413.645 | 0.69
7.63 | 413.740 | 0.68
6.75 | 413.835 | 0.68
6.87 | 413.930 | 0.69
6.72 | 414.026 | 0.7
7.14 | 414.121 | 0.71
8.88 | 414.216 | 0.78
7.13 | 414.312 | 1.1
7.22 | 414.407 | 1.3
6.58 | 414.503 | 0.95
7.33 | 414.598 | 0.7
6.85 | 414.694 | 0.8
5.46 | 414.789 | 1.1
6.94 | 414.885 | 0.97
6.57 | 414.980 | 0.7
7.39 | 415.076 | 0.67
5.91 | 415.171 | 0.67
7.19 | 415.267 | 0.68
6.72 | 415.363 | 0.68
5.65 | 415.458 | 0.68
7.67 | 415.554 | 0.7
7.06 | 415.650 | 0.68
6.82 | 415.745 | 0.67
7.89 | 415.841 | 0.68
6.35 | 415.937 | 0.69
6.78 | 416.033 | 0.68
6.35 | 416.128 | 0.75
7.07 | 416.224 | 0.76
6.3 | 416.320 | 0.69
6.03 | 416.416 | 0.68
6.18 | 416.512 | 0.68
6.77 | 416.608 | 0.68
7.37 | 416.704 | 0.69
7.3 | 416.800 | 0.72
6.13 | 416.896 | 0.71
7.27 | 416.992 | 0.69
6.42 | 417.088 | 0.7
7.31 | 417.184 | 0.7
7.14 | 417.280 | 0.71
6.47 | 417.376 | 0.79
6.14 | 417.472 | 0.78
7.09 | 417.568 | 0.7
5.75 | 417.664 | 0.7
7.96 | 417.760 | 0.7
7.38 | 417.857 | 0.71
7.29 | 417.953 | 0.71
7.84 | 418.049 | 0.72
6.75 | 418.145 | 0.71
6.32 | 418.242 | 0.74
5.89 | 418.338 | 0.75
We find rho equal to 413.81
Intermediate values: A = 417.664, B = 409.96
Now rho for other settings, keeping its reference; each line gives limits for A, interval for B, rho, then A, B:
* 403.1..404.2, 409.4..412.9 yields 407.24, 403.671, 410.82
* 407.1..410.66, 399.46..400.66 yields 404.19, 408.439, 399.94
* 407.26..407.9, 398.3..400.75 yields 403.34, 407.312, 399.37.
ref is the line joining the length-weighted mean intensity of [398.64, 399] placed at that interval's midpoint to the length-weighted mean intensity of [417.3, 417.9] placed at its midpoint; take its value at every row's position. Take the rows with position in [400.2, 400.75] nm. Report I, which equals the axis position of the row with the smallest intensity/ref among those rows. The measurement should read 400.431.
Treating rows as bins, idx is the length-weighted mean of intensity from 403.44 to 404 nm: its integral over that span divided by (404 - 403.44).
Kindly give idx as 7.1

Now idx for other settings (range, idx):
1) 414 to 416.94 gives 6.8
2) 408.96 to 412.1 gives 9.7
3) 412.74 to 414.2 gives 7.5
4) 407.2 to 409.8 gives 8.5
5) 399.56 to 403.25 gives 7.6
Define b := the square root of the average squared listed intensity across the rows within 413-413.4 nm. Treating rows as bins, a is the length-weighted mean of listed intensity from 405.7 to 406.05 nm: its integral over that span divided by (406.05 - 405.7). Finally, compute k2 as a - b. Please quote -0.3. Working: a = 7.7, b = 7.9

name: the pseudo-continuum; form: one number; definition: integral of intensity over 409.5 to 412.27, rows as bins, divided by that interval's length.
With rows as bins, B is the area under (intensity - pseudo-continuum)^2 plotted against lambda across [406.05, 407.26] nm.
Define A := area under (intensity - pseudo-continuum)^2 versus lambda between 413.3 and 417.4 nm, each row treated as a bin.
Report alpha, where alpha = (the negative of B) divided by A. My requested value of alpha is -0.2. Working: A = 36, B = 6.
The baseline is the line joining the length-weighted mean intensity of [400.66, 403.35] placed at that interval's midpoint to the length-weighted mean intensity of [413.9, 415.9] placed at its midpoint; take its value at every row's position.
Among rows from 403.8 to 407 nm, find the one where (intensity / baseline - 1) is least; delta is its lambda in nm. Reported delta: 404.601 nm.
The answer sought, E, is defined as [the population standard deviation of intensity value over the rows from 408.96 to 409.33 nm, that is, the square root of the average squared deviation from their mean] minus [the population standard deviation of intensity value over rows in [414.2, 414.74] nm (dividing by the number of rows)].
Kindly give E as -0.40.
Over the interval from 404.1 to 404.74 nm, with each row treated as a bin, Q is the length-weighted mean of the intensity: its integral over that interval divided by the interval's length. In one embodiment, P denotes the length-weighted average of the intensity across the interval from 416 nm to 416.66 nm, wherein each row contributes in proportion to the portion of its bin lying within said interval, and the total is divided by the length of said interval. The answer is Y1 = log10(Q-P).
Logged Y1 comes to -0.7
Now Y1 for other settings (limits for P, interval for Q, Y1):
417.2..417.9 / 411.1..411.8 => 0.4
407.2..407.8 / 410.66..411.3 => 0.1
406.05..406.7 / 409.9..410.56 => 0.6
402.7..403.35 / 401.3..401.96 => -0.7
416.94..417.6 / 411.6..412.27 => 0.2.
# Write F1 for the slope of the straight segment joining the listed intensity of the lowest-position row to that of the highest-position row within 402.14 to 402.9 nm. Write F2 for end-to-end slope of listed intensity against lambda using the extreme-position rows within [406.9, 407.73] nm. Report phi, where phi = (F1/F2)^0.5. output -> 0.5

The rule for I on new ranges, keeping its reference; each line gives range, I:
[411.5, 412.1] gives 412.029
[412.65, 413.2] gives 413.169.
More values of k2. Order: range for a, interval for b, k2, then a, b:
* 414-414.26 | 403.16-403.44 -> -0.5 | 7.7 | 8.1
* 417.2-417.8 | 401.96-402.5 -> -0.4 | 6.8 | 7.2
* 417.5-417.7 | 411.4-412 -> -2.4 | 6.4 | 8.8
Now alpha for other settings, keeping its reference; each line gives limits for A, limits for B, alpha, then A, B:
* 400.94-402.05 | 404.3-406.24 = -2.3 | 7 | 17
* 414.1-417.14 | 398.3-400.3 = -0.2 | 28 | 6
